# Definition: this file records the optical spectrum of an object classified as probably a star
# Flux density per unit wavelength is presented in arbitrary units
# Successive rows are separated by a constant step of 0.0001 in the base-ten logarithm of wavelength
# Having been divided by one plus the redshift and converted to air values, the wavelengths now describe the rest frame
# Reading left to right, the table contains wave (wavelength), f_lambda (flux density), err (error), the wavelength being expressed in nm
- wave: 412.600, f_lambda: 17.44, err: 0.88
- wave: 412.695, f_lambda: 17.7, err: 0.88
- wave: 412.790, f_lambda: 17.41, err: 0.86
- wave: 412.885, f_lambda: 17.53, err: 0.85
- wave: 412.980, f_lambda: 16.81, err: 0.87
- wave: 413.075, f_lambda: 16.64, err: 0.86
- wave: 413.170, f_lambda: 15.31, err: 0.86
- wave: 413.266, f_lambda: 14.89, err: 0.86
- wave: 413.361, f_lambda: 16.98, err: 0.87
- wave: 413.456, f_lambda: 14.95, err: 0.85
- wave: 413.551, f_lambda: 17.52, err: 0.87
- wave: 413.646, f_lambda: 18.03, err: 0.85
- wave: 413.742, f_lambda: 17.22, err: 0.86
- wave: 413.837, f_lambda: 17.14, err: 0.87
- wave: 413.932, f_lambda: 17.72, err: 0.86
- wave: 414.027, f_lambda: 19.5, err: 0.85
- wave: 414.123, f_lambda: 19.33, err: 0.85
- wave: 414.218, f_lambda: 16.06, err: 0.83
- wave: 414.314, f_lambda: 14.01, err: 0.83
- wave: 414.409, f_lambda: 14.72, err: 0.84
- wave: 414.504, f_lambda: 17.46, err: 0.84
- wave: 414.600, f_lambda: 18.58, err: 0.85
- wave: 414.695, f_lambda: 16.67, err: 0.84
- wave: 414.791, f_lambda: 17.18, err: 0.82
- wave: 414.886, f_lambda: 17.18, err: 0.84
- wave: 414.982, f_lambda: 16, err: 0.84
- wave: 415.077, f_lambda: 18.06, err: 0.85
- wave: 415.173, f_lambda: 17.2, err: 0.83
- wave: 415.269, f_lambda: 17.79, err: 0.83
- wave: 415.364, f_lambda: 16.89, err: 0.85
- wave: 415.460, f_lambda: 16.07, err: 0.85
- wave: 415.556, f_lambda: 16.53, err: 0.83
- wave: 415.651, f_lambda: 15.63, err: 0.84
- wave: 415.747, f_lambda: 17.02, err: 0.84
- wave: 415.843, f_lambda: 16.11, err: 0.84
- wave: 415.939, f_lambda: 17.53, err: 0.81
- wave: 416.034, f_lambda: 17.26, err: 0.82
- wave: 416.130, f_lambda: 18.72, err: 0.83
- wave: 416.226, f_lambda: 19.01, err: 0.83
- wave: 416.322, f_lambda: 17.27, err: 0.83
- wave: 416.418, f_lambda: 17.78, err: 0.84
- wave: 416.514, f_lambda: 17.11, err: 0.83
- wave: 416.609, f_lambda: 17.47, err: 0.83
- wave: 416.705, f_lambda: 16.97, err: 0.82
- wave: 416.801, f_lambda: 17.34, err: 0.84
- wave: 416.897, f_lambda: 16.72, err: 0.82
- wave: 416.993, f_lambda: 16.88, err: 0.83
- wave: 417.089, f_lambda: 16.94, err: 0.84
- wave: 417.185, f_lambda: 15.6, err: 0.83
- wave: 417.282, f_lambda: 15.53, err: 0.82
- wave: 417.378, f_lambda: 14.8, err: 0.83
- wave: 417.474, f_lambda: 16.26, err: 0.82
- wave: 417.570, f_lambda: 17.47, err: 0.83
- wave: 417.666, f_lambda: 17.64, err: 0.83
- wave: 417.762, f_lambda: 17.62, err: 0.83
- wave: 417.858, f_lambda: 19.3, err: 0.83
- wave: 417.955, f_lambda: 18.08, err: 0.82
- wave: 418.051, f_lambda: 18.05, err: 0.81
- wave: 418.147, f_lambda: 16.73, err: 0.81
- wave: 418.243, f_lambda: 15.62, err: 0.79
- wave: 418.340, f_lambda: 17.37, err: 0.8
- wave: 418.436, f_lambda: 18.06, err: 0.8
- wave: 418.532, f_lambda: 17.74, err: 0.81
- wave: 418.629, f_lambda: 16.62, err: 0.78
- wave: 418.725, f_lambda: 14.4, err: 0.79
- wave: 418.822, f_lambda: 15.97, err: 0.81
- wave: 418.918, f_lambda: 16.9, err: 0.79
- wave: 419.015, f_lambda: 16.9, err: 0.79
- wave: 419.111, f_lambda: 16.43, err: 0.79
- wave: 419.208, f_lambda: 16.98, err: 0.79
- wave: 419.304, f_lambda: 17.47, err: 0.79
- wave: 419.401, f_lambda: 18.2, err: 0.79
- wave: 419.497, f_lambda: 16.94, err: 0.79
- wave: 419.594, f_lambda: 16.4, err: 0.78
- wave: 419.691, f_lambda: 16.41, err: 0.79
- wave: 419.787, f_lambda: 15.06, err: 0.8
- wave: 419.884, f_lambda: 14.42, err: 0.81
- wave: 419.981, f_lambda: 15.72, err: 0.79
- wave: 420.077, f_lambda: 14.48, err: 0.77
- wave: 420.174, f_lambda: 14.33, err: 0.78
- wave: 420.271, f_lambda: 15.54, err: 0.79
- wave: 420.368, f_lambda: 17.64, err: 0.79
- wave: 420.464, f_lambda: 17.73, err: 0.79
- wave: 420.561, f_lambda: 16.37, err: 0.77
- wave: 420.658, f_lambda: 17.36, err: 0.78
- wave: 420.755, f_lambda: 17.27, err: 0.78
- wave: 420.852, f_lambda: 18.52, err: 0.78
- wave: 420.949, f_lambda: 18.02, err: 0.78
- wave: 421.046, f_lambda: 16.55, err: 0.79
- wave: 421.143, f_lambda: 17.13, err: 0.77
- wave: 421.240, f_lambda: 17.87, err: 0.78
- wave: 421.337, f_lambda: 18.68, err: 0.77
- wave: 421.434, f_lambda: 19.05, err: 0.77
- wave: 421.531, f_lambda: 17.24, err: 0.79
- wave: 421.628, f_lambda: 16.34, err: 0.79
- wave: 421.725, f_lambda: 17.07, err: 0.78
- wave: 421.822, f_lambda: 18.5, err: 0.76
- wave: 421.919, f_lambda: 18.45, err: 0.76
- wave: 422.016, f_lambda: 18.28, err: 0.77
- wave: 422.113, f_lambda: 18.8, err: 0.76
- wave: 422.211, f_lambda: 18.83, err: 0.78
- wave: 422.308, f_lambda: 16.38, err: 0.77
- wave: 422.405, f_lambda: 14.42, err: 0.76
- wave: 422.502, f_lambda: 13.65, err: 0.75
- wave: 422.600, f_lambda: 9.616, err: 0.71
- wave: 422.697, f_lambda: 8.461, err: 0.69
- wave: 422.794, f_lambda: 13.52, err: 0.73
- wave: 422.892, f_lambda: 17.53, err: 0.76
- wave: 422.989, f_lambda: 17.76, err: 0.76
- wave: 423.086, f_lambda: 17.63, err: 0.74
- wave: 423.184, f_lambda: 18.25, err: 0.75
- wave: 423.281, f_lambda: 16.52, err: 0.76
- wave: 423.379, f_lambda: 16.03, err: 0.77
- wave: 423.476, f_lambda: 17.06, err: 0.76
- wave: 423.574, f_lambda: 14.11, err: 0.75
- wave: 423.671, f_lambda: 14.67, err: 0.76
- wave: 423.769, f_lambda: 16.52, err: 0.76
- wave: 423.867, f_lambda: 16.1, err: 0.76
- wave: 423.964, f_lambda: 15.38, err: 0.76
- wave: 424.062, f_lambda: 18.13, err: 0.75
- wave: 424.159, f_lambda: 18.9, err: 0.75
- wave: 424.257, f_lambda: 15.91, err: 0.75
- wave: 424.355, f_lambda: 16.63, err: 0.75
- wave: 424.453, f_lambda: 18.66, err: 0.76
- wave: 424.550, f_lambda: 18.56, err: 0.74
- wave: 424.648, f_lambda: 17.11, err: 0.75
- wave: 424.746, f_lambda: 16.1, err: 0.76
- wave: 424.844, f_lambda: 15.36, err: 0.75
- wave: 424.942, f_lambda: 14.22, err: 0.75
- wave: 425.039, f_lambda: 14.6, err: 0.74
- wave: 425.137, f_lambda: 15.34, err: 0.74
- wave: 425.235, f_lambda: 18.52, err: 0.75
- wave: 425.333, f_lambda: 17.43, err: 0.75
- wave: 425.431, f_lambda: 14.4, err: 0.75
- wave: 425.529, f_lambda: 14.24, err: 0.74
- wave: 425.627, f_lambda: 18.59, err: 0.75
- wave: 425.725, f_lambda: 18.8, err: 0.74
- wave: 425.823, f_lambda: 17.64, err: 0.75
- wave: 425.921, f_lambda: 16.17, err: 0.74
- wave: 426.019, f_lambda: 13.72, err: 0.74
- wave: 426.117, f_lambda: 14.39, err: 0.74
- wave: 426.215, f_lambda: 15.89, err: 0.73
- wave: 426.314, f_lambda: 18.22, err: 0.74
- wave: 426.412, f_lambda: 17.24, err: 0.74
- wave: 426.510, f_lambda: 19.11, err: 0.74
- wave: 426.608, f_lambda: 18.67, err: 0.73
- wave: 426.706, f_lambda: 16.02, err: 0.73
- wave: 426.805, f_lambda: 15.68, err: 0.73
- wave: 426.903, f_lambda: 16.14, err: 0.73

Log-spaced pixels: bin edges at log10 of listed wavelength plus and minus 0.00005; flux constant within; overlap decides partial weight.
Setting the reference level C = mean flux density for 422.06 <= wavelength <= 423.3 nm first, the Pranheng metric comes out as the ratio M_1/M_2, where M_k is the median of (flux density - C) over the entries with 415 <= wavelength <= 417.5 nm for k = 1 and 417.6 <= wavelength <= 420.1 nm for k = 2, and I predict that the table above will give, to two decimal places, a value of 1.07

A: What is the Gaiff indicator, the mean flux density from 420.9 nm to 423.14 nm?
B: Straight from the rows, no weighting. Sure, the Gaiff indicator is 16.5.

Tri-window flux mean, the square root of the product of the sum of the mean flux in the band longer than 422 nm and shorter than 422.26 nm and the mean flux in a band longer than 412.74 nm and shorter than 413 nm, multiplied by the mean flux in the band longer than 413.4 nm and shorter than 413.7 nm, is 24.6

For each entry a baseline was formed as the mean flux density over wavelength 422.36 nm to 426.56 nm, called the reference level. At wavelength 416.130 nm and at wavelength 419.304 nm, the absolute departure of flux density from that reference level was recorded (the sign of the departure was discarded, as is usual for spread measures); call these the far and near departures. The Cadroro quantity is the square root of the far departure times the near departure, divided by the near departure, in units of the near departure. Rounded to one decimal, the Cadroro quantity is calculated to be 1.4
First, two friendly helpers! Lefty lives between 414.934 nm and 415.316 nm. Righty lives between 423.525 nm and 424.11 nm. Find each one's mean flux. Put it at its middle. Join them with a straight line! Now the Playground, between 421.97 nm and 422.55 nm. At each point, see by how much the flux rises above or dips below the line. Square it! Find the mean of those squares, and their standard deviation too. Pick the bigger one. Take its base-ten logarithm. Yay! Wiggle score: 0.67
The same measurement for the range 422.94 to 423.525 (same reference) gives 0.35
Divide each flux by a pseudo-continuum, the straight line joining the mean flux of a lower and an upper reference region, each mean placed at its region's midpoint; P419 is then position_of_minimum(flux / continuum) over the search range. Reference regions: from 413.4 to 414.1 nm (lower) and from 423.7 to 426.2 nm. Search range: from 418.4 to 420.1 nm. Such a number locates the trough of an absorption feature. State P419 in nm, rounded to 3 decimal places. 418.725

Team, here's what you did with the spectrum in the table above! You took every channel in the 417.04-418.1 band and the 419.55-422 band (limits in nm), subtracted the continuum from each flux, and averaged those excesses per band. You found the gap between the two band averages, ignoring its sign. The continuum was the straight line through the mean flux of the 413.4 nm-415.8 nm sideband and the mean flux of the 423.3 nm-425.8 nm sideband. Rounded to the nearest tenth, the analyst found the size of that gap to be 0.0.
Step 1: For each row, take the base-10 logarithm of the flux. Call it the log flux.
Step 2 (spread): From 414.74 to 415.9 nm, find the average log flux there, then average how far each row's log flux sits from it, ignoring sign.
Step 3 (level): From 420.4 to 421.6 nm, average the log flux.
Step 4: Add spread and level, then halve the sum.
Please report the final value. 0.631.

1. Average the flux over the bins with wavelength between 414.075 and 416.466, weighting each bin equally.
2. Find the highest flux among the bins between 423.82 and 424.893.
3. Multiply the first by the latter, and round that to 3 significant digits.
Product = 322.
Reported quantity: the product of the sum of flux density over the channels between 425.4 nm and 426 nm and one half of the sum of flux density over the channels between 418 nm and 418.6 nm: 5170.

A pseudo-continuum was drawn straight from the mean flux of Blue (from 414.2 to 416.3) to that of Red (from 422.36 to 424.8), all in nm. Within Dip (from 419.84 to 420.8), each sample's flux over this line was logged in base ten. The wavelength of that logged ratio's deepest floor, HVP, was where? 420.174 nm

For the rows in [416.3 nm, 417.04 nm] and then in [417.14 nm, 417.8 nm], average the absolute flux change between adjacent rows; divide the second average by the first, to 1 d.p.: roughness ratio 1.3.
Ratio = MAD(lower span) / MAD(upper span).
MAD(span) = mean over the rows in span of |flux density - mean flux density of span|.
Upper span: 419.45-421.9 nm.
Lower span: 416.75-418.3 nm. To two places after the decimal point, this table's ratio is 0.83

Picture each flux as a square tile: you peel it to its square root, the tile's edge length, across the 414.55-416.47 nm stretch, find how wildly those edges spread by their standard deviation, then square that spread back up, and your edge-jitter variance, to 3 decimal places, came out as 0.012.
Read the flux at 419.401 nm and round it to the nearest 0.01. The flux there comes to 18.20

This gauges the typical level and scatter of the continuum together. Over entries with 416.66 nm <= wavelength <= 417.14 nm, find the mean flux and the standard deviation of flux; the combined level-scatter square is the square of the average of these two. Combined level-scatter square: 74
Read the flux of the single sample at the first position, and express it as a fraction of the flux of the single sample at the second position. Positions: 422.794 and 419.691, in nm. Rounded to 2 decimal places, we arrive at 0.82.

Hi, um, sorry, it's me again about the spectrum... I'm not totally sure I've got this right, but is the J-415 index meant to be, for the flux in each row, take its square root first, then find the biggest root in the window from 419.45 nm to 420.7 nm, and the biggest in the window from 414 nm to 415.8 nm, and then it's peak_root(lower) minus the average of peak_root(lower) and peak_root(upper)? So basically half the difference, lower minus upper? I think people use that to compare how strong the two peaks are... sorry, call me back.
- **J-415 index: 0.10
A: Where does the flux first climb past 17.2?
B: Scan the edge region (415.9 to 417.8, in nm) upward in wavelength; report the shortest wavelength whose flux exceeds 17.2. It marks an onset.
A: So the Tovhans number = 415.939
